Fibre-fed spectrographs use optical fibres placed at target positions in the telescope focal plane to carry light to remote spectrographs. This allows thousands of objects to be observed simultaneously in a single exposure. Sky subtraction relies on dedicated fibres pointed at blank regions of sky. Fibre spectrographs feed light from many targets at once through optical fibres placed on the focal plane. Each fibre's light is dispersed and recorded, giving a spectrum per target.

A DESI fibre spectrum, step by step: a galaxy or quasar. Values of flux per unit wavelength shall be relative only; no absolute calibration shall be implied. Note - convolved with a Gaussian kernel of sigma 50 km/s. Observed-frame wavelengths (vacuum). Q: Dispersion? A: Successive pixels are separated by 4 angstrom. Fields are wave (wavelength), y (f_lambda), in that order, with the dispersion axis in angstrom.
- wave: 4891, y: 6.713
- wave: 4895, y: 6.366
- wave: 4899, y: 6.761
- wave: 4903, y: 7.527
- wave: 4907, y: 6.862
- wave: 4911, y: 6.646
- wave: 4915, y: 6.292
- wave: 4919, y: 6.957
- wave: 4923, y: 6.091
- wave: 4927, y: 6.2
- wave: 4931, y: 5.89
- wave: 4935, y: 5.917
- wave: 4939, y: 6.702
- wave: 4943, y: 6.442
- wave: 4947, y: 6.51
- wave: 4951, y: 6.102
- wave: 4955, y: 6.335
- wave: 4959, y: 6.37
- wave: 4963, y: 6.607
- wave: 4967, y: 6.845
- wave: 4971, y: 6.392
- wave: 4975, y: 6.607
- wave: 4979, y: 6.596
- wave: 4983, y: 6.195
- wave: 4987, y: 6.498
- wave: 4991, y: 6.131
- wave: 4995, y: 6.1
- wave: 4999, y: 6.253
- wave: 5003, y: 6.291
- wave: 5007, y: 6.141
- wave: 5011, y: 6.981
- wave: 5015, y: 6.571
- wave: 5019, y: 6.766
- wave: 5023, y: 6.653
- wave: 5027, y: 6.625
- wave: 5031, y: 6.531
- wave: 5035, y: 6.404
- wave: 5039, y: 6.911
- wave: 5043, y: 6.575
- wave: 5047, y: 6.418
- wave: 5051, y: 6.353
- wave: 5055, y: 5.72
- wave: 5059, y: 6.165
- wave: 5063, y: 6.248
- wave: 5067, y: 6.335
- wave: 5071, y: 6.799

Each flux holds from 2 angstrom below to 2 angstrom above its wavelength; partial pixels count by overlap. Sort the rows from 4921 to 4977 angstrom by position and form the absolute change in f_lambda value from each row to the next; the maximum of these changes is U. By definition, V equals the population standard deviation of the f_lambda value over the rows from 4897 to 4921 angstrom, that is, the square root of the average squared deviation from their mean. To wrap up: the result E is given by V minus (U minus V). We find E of 0.0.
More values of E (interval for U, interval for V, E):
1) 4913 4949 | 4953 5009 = -0.4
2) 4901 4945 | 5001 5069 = -0.3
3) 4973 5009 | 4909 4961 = 0.2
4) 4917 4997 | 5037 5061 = -0.1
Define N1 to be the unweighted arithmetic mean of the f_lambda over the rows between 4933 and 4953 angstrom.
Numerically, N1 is 6.33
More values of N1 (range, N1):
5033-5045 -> 6.63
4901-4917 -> 6.83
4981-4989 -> 6.35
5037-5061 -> 6.36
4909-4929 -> 6.44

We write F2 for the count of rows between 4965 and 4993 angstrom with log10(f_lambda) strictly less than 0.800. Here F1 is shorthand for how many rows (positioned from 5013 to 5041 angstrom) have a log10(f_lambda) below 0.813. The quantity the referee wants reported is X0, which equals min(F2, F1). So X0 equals 1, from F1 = 1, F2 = 2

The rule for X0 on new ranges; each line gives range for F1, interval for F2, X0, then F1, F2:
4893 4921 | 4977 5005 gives 2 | 2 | 5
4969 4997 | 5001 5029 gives 2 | 5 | 2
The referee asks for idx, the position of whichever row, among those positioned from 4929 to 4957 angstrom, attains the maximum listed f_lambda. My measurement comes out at 4939 angstrom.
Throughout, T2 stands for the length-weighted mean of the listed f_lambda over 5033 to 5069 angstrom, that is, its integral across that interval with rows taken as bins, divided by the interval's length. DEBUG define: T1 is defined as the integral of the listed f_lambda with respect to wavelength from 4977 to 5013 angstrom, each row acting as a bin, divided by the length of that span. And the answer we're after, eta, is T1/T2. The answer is 1.00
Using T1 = 6.35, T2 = 6.35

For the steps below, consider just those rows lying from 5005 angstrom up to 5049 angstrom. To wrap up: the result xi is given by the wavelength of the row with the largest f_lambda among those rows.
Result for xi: 5011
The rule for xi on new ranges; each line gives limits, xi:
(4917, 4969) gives 4919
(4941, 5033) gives 5011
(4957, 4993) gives 4967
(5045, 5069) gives 5047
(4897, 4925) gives 4903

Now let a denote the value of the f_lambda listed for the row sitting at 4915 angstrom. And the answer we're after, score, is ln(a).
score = 1.84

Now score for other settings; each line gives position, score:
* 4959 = 1.85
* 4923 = 1.81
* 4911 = 1.89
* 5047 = 1.86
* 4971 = 1.86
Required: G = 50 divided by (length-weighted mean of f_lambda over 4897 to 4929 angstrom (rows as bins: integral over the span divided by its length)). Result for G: 7.5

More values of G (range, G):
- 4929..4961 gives 8.0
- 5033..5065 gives 7.9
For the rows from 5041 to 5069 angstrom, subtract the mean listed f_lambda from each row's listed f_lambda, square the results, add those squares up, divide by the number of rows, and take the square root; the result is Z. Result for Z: 0.25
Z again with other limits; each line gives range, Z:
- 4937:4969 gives 0.22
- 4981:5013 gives 0.28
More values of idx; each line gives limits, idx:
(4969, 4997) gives 4975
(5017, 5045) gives 5039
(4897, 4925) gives 4903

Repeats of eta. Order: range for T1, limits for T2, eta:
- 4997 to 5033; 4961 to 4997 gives 1.01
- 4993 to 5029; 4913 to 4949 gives 1.02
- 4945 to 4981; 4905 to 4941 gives 1.01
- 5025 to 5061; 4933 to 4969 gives 1.00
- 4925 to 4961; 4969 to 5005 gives 0.99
